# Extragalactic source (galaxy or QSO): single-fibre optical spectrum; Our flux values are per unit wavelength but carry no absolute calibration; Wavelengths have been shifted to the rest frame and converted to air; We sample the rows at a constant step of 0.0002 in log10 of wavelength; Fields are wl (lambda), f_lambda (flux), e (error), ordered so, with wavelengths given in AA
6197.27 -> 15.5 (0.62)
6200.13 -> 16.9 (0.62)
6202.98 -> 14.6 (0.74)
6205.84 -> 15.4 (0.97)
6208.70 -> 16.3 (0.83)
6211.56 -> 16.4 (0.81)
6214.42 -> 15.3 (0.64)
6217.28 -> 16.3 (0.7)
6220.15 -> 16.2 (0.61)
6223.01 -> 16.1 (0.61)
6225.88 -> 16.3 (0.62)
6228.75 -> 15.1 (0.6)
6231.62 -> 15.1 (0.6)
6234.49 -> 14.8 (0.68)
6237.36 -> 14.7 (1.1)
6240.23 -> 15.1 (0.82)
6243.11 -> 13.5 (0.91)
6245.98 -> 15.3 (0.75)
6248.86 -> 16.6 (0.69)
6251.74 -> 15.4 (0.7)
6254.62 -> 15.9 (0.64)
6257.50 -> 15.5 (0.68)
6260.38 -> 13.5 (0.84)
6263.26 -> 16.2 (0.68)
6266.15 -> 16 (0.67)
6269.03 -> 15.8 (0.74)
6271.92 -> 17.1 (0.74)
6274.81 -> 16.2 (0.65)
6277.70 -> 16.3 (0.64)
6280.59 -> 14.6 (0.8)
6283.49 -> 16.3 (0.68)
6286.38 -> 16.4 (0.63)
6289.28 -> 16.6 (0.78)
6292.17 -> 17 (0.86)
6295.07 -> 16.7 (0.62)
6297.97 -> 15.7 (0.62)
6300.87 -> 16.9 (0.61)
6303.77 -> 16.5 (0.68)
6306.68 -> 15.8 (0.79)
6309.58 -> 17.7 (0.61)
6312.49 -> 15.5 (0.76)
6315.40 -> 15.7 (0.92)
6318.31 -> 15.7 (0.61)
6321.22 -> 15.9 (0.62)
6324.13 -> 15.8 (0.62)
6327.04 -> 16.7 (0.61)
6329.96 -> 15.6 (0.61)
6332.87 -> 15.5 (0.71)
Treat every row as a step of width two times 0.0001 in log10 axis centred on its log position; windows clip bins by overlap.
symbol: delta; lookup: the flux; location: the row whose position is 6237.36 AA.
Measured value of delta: 14.7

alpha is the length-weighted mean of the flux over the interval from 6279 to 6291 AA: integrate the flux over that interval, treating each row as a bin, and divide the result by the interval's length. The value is 16.0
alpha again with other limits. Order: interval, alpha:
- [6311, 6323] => 15.7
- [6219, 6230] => 15.9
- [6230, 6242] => 14.9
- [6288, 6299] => 16.5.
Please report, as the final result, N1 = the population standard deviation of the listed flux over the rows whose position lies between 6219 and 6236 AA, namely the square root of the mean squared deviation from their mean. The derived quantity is 0.6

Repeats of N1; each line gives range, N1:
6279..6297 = 0.8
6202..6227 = 0.6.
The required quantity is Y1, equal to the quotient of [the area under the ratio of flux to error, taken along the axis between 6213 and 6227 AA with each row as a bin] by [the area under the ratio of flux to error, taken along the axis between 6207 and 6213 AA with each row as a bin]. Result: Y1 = 3.0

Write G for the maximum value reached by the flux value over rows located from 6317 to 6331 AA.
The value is 16.7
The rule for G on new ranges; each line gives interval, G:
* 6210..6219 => 16.4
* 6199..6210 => 16.9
